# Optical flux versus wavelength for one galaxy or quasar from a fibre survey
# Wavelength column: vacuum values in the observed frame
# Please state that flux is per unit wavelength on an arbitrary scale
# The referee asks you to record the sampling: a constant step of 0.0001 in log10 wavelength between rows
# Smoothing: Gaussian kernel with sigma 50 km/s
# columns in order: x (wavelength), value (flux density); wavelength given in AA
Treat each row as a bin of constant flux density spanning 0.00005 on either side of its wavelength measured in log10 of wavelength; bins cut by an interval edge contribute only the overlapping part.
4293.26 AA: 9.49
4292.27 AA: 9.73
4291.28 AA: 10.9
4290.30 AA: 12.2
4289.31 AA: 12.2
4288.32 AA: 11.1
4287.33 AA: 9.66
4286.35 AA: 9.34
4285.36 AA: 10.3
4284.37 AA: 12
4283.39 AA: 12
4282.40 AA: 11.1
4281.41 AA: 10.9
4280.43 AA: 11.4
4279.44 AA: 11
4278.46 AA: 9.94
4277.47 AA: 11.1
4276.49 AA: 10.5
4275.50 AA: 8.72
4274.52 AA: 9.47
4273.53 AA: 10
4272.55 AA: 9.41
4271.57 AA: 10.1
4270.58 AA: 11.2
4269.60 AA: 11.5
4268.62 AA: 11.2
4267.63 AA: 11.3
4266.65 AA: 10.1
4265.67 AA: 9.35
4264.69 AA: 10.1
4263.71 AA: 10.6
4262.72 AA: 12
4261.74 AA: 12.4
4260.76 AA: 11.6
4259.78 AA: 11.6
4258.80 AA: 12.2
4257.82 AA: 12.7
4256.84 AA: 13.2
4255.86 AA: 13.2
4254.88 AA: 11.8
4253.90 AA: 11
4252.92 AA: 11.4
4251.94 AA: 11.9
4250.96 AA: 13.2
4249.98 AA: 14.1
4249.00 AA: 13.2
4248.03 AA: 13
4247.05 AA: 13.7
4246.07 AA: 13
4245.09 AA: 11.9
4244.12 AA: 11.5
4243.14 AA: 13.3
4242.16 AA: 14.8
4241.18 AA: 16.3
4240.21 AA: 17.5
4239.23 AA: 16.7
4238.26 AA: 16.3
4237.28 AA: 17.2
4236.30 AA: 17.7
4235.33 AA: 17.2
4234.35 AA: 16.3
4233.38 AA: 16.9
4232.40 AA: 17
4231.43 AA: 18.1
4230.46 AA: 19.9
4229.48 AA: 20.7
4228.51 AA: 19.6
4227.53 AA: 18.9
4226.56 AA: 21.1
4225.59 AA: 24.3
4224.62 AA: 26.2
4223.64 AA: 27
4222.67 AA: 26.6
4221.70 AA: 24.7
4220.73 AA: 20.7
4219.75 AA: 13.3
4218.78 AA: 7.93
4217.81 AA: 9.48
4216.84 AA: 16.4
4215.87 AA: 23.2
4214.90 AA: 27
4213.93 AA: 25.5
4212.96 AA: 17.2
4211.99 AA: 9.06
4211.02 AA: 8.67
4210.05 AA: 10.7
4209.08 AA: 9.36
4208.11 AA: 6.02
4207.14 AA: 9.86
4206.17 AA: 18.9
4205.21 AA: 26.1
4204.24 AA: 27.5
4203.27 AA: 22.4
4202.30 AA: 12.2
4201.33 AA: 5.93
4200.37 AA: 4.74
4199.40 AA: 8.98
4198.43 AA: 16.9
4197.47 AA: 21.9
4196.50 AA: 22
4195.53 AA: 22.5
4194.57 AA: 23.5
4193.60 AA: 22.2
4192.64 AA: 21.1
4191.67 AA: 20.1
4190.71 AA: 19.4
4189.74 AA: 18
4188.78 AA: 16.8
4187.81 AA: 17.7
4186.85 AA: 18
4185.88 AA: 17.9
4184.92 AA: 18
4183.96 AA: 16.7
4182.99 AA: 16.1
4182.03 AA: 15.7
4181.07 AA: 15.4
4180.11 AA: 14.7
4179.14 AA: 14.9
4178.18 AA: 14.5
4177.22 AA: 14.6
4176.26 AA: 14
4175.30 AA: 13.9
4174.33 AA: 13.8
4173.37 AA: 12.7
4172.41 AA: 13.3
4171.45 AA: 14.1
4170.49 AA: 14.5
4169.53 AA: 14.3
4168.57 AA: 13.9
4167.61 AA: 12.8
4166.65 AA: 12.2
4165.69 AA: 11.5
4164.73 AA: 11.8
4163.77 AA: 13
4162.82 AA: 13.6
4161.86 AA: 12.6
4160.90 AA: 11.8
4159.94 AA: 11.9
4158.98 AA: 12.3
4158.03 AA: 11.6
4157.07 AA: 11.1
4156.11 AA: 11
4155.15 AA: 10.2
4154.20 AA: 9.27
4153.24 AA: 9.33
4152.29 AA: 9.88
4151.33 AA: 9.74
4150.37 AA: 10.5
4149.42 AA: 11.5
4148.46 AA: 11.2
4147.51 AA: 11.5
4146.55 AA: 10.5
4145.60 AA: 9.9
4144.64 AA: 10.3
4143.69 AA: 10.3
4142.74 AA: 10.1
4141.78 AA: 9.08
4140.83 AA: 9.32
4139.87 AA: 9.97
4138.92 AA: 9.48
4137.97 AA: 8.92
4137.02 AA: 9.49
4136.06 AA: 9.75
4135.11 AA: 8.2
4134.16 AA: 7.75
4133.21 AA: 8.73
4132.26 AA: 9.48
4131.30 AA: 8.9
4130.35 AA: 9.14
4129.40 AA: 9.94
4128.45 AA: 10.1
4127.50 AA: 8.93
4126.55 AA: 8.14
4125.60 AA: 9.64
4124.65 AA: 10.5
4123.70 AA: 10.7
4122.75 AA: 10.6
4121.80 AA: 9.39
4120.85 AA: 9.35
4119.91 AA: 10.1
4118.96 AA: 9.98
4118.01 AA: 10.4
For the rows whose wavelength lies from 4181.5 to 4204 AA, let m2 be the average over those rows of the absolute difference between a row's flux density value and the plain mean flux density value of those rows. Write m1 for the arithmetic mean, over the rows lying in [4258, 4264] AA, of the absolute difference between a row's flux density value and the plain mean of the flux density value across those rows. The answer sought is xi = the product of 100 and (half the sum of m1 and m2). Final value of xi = 206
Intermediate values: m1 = 0.47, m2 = 4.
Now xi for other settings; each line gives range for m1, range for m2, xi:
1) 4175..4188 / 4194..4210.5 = 413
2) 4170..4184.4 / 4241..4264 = 89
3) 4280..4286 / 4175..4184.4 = 63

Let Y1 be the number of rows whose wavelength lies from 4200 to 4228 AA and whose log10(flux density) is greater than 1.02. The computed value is 20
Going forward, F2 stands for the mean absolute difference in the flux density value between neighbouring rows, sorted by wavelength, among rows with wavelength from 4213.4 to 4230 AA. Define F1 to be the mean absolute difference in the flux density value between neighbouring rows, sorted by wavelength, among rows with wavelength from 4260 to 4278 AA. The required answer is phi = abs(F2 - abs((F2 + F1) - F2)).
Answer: 2.4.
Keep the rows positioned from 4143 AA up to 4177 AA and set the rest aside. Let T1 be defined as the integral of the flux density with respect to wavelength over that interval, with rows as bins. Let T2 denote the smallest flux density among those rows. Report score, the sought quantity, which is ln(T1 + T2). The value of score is 6.0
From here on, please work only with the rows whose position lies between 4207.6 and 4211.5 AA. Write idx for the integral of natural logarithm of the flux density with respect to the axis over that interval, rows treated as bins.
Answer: 8.3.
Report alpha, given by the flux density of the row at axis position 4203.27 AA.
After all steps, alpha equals 22.4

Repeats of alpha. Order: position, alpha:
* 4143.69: 10.3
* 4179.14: 14.9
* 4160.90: 11.8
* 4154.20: 9.27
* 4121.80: 9.39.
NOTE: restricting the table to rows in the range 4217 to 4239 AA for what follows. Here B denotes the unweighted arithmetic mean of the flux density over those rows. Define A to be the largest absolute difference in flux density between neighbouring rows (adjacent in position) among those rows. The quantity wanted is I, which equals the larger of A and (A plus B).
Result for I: 26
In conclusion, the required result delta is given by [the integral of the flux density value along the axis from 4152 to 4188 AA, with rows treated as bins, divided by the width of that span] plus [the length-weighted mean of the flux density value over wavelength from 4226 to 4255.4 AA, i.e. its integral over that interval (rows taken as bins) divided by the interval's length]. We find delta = 29.1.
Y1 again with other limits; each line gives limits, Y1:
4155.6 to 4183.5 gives 29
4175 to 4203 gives 26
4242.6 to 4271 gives 26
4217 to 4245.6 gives 27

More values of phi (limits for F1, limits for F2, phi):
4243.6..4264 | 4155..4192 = 0.1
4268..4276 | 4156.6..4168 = 0.0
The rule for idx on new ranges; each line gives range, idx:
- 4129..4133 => 8.9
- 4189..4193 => 11.9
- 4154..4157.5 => 8.2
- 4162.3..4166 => 9.4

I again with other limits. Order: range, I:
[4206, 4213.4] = 20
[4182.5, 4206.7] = 28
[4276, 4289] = 12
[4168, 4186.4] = 16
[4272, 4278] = 12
